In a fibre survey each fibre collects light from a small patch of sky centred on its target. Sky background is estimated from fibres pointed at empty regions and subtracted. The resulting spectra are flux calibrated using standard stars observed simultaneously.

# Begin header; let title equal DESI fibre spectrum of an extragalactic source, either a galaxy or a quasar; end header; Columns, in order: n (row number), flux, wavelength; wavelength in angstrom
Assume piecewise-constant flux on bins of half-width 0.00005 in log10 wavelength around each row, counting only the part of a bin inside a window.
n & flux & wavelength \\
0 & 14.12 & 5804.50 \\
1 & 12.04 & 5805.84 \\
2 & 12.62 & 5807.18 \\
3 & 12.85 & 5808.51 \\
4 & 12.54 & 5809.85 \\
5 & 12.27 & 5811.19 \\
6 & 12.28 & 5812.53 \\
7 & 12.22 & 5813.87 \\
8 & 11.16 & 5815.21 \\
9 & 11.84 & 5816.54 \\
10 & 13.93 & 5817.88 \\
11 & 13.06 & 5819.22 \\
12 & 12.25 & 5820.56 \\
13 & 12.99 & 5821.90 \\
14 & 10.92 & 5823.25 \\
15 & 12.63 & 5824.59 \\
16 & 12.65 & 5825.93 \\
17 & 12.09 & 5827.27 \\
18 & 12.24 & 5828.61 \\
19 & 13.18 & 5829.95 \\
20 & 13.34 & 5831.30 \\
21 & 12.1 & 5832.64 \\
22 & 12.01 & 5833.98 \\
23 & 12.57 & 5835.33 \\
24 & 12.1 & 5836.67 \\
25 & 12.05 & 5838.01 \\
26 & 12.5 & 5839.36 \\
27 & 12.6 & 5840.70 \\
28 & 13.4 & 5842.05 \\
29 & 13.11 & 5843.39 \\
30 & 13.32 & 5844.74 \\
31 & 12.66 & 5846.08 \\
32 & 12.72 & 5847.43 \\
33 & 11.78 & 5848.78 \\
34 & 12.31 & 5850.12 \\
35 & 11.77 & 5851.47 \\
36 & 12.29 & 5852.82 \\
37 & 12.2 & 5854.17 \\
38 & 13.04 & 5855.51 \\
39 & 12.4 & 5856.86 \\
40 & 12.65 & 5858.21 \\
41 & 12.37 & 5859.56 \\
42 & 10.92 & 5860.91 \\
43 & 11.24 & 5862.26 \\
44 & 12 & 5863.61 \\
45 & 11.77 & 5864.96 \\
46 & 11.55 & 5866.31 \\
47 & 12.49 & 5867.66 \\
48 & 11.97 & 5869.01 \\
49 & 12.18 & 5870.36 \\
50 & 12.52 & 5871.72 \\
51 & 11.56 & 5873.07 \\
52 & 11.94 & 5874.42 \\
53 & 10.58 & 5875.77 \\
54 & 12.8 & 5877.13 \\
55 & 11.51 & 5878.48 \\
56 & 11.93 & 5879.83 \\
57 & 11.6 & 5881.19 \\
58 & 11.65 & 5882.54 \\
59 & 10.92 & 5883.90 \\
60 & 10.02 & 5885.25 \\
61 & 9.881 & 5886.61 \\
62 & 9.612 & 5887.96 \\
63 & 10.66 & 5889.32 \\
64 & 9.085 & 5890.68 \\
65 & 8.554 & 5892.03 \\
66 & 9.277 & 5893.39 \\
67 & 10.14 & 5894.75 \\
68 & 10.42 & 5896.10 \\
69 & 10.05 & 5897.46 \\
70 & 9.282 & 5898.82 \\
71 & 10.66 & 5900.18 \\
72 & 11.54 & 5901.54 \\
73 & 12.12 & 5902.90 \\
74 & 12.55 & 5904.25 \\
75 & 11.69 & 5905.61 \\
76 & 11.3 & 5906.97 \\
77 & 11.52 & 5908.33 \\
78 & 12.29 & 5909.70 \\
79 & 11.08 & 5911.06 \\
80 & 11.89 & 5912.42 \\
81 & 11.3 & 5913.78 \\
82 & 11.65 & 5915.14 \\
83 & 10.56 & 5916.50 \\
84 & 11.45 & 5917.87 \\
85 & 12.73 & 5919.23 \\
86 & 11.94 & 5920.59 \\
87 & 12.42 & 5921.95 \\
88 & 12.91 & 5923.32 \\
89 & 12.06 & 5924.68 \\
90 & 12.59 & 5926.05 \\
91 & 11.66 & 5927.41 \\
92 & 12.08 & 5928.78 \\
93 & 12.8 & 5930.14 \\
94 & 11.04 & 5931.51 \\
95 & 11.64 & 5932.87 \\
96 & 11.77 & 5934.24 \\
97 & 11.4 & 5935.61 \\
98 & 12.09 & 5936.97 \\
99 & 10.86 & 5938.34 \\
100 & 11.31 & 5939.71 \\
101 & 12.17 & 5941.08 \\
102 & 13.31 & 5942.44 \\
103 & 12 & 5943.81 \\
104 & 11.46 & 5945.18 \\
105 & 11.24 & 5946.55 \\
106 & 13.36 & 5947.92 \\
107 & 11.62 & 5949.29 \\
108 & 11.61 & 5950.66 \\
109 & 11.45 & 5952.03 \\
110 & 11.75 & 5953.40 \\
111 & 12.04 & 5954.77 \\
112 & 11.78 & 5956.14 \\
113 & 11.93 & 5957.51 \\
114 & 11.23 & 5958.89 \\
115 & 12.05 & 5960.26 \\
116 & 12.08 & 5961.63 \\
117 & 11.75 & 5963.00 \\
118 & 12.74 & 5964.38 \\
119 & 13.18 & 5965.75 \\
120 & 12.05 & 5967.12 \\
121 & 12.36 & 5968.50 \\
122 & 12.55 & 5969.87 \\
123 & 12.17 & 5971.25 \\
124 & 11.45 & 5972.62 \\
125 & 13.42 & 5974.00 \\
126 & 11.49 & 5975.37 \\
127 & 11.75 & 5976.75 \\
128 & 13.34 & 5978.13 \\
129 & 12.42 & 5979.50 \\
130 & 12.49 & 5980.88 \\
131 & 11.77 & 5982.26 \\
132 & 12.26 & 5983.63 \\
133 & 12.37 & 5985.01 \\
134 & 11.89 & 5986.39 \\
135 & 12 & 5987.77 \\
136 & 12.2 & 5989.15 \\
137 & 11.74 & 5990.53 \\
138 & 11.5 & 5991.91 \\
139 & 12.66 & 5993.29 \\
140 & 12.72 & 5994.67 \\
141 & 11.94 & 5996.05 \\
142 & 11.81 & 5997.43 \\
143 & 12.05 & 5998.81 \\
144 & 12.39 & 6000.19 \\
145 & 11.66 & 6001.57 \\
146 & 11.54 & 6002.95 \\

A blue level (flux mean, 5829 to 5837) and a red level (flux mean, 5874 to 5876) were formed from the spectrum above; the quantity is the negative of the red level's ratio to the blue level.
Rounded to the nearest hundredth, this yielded -0.90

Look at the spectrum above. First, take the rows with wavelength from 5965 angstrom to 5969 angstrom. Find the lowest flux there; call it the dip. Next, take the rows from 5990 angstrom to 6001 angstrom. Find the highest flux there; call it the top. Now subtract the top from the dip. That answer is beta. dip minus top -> -0.7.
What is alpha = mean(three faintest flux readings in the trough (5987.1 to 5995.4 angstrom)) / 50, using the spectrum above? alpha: 0.235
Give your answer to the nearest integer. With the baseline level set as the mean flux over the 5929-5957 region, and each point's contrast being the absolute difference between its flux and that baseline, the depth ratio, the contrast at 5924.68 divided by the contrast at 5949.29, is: 1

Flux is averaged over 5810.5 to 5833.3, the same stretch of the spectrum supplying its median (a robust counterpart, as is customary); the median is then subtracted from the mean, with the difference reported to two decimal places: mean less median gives 0.15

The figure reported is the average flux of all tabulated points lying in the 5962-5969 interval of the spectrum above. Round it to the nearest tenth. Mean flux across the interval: 12.4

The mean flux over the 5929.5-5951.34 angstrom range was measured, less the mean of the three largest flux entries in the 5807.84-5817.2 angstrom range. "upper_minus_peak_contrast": -0.7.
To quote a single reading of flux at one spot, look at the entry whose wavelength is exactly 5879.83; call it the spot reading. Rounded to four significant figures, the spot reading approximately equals 11.93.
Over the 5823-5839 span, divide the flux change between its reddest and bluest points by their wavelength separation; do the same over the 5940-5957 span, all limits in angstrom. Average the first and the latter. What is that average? 0.03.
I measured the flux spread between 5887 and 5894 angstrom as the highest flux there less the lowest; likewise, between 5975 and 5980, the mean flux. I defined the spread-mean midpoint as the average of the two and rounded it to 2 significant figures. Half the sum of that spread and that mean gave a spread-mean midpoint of 7.2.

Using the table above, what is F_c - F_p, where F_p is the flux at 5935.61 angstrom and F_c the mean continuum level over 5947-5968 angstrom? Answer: 0.6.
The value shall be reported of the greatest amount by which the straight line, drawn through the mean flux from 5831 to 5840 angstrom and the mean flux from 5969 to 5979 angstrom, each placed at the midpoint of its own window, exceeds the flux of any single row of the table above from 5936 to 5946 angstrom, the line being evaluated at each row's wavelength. 1.47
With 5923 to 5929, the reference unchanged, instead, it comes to 0.67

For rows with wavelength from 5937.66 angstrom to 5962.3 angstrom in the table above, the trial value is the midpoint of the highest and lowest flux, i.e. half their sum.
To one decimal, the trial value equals 12.1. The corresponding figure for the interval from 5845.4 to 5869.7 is 12.0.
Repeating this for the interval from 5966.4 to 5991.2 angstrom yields 12.4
